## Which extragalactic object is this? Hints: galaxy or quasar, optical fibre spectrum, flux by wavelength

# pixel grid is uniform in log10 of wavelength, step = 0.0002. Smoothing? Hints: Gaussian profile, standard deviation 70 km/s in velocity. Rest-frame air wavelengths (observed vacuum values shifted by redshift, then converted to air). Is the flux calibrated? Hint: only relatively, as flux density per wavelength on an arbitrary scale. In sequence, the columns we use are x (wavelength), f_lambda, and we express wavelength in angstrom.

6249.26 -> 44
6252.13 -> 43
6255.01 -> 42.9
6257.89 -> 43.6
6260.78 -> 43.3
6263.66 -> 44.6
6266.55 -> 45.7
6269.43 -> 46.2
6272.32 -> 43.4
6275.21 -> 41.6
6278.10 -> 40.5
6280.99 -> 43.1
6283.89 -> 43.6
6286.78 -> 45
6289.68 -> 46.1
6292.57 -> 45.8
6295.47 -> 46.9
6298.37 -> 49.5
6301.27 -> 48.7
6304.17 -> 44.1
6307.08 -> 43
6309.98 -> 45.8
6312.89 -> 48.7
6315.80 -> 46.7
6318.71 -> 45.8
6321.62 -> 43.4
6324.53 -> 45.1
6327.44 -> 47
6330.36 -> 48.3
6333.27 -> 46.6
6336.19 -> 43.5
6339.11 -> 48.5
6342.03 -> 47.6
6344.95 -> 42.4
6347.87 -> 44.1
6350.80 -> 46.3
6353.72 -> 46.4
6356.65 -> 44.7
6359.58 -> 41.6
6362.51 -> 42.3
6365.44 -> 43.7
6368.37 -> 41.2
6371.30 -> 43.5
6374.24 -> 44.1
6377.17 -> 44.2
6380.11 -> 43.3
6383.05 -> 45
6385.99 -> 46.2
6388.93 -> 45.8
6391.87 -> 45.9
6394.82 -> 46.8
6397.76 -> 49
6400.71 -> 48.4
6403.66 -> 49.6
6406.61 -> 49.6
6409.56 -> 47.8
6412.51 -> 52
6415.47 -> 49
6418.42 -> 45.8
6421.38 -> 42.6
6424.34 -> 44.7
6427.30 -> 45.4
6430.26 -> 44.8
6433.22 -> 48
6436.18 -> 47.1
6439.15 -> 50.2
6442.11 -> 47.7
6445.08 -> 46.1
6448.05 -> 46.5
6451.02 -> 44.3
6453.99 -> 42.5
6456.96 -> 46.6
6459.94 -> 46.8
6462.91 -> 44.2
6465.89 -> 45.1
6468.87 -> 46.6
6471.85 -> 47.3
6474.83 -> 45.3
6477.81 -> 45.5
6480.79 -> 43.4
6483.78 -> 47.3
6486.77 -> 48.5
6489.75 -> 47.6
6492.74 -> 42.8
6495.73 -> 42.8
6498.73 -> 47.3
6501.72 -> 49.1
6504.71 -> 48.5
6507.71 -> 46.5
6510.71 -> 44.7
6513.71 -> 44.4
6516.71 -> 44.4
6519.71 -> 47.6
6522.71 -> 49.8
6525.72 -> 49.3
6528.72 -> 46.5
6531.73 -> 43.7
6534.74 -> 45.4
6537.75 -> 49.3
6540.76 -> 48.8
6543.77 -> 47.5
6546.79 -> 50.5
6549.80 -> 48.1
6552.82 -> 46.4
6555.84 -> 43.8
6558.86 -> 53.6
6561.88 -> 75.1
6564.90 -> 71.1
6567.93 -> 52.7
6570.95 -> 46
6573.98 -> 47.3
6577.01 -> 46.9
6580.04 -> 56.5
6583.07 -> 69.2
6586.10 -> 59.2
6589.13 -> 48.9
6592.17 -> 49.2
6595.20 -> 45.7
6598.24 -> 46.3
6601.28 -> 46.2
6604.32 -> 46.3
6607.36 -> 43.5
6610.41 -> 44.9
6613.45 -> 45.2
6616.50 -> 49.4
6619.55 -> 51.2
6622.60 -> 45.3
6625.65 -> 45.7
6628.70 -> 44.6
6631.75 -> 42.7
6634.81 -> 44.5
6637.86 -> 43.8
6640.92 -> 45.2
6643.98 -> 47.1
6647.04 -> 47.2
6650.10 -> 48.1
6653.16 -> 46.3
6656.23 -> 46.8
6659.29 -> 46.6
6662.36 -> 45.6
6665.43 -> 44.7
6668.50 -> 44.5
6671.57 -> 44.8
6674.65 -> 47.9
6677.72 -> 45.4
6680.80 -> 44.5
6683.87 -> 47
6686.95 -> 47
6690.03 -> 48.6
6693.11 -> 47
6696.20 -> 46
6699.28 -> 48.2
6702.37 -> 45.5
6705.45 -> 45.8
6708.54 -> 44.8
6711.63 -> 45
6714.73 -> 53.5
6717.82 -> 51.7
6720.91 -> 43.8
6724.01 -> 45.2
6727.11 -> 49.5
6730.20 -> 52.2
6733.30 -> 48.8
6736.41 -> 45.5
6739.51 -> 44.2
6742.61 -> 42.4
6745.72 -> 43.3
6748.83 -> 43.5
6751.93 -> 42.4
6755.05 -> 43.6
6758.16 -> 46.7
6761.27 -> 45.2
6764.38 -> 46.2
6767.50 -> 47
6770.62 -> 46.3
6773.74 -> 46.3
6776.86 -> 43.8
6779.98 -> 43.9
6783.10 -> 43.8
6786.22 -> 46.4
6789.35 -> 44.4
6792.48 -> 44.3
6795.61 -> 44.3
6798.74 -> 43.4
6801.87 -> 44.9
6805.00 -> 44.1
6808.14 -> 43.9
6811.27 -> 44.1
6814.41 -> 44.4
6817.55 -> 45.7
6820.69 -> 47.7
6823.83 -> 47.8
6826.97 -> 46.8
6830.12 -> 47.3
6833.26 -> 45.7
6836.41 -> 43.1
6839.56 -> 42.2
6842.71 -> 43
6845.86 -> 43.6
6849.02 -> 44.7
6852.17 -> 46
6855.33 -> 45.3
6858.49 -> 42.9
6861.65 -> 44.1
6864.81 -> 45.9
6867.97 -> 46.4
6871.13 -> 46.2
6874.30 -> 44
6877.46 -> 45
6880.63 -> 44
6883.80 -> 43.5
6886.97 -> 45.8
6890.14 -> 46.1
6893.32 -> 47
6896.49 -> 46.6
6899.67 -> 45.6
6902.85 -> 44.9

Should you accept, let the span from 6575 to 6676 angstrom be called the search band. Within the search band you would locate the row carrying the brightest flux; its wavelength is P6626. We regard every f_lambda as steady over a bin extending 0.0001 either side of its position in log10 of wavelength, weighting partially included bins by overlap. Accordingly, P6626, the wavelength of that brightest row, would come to 6583.07 angstrom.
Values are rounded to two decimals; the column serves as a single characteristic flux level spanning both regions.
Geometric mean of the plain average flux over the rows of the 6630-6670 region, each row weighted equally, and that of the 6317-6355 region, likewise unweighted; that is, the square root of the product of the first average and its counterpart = 45.70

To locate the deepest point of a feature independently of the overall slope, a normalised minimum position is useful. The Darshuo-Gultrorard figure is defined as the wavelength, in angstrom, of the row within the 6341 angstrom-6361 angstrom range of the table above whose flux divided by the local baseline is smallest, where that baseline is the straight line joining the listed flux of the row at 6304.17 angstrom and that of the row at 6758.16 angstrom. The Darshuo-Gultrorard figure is 6359.58 angstrom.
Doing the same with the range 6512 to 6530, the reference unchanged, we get 6516.71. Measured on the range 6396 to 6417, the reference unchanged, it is 6409.56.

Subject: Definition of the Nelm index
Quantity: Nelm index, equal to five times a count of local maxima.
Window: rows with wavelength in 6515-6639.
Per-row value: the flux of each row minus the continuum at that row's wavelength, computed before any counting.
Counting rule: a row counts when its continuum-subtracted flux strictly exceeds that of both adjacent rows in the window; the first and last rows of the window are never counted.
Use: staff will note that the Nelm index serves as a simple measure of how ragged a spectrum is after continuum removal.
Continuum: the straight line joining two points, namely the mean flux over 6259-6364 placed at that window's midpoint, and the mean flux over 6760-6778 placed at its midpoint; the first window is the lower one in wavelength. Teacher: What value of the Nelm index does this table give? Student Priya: 60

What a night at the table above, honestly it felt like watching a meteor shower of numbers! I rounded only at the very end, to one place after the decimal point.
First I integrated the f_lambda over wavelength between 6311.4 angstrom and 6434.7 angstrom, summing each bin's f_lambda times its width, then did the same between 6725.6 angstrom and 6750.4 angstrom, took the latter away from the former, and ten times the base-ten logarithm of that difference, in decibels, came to 36.5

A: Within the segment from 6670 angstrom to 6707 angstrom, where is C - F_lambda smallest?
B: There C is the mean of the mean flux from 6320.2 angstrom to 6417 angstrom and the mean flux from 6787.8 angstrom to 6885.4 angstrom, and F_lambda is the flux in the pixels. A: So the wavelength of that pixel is 6690.03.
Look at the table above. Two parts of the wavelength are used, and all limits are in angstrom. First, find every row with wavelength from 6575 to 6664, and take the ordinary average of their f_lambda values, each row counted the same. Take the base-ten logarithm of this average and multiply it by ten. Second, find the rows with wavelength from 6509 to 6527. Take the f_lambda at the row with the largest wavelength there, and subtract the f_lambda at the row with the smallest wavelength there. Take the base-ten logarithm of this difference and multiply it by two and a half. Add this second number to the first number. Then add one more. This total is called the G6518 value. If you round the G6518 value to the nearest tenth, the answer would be 19.5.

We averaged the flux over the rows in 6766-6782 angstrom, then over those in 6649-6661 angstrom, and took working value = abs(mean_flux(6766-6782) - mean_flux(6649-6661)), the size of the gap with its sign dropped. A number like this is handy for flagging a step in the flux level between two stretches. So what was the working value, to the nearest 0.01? 1.49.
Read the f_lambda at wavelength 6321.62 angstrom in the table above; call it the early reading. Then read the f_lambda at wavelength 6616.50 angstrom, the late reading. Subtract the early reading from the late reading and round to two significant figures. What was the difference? 6.0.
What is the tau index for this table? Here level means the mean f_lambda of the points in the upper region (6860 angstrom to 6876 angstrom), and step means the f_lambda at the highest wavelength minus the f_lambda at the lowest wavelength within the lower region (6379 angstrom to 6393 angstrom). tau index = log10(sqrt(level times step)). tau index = 1.0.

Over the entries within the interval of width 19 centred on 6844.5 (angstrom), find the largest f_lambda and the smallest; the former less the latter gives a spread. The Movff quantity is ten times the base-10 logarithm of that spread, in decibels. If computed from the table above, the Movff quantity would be 5.8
